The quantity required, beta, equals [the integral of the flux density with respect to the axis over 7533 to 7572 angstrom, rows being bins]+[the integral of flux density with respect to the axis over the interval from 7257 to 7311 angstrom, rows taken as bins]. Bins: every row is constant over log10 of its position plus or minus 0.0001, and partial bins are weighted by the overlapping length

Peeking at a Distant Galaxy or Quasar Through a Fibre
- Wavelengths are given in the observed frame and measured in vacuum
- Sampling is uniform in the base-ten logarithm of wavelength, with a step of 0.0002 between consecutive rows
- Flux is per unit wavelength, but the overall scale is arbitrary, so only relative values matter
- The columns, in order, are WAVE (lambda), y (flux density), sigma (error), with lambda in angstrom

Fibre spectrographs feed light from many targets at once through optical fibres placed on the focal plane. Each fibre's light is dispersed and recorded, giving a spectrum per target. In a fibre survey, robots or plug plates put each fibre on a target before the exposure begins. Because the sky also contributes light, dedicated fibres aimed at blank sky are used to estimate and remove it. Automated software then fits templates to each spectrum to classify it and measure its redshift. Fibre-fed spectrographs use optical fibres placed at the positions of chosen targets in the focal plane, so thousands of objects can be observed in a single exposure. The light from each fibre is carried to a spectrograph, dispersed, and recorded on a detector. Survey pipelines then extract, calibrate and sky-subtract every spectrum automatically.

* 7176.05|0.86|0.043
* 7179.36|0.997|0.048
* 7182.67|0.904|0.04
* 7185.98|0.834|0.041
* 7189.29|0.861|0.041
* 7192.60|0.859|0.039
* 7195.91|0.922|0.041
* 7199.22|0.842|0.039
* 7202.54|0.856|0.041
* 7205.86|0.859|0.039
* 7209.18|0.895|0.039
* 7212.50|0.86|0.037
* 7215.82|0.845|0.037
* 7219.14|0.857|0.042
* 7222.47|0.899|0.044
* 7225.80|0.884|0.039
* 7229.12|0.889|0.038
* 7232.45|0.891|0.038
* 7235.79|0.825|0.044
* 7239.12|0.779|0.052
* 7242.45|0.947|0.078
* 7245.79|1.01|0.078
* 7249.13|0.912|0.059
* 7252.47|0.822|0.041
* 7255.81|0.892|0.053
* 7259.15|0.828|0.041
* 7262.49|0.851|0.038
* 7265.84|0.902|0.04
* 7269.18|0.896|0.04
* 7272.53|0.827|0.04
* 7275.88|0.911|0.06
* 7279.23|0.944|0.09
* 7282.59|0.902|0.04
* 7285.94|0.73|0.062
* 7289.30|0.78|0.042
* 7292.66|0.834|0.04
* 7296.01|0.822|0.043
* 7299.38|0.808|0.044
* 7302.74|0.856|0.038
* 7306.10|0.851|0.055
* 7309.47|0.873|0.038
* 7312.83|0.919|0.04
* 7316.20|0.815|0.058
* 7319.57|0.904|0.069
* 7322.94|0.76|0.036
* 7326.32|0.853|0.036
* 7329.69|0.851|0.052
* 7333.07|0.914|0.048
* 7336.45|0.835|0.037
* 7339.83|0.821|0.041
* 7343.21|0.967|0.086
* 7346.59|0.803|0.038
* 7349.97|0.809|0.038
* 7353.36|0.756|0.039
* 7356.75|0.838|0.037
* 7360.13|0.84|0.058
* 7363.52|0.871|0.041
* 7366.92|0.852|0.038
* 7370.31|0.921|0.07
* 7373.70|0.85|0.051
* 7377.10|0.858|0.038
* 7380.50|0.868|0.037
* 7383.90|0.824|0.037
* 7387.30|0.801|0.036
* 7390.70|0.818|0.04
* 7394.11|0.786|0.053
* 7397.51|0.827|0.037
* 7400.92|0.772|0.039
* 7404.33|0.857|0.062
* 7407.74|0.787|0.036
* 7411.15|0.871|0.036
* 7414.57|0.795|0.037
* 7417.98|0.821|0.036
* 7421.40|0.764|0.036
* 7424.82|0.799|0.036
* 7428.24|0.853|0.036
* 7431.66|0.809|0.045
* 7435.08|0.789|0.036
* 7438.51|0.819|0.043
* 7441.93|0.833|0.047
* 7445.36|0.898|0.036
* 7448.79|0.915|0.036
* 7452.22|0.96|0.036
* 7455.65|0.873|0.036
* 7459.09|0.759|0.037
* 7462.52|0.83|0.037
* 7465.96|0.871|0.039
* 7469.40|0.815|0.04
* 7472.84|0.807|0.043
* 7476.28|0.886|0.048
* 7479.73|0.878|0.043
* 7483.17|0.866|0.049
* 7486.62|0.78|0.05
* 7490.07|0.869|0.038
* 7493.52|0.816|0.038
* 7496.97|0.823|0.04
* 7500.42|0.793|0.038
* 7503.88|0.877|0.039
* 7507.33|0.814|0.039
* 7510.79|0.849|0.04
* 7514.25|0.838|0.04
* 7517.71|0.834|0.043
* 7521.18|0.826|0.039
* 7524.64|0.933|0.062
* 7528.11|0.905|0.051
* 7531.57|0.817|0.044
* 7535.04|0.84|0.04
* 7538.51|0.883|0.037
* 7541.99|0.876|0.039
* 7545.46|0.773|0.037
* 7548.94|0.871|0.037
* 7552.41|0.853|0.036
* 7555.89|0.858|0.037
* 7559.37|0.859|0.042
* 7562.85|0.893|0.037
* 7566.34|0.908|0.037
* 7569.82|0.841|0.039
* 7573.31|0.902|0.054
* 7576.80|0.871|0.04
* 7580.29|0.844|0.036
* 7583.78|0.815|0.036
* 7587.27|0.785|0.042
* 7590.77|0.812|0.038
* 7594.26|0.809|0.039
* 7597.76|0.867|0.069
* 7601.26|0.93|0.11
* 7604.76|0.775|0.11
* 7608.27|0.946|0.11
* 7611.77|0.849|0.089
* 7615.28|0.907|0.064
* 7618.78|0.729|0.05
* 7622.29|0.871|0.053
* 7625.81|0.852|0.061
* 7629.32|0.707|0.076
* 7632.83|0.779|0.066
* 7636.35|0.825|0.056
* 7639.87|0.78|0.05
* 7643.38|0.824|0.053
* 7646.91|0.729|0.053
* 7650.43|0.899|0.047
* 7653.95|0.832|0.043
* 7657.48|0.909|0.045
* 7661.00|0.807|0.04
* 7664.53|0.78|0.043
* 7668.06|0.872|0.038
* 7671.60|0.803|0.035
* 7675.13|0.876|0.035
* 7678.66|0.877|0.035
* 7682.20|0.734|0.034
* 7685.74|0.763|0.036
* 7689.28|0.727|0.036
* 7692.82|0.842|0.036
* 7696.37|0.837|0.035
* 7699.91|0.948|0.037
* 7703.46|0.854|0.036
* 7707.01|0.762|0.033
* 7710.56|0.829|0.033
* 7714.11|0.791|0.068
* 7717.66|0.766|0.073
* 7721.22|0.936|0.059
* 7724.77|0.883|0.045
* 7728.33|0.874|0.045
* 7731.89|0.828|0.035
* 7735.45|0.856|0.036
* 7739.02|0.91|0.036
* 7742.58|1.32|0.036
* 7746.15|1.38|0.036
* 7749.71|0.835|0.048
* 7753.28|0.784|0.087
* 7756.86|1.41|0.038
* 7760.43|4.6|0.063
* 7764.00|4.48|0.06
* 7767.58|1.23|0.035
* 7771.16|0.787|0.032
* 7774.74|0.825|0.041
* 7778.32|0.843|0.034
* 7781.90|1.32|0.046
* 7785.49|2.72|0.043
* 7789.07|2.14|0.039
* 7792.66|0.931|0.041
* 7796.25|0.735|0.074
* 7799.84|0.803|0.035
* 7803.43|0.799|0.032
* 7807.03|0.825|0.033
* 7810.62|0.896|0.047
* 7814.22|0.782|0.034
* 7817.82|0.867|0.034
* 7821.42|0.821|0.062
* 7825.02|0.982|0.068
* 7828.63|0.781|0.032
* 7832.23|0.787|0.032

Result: 79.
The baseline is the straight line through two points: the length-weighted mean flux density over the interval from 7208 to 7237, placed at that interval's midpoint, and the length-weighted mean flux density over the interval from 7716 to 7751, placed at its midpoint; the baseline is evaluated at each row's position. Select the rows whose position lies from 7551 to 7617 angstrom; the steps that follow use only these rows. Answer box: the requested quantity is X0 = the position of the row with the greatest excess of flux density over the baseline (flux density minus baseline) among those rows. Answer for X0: 7608.27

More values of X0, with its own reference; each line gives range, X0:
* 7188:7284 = 7245.79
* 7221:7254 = 7245.79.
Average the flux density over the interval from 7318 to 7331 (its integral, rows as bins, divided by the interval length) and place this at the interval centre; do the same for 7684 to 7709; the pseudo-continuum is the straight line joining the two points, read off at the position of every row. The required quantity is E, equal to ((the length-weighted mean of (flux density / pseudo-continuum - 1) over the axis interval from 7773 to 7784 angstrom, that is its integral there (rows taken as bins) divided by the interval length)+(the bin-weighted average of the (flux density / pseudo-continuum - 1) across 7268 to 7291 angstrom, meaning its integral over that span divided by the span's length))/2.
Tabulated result 0.15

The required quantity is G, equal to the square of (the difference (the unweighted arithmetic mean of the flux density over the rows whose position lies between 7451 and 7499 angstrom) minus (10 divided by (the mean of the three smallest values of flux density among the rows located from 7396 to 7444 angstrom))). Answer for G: 146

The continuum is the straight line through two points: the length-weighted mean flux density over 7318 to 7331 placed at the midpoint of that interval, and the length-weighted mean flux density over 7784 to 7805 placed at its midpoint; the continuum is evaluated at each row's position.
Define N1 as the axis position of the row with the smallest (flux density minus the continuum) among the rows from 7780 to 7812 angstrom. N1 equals 7796.25 angstrom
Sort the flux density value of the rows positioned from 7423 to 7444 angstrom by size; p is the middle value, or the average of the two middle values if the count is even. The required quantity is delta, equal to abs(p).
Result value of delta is 0.814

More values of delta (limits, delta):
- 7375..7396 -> 0.821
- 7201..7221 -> 0.858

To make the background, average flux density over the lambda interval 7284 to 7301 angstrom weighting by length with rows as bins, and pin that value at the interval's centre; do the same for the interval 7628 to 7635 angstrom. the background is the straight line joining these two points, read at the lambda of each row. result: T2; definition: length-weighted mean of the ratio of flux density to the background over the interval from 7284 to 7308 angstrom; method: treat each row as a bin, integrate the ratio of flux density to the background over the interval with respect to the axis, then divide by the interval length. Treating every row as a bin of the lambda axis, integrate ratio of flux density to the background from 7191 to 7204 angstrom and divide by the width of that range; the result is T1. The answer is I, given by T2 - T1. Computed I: -0.05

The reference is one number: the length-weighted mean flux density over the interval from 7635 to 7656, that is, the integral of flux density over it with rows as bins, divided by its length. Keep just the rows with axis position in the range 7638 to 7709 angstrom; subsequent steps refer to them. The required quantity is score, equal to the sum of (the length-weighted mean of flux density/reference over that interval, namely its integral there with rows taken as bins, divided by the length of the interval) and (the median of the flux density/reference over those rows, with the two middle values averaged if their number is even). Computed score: 2.02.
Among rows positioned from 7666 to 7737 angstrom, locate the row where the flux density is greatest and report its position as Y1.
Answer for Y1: 7699.91 angstrom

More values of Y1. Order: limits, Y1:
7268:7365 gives 7343.21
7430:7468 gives 7452.22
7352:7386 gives 7370.31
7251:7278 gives 7275.88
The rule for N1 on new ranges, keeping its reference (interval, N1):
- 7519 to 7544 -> 7531.57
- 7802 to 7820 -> 7814.22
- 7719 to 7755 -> 7753.28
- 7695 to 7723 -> 7717.66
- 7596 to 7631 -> 7629.32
